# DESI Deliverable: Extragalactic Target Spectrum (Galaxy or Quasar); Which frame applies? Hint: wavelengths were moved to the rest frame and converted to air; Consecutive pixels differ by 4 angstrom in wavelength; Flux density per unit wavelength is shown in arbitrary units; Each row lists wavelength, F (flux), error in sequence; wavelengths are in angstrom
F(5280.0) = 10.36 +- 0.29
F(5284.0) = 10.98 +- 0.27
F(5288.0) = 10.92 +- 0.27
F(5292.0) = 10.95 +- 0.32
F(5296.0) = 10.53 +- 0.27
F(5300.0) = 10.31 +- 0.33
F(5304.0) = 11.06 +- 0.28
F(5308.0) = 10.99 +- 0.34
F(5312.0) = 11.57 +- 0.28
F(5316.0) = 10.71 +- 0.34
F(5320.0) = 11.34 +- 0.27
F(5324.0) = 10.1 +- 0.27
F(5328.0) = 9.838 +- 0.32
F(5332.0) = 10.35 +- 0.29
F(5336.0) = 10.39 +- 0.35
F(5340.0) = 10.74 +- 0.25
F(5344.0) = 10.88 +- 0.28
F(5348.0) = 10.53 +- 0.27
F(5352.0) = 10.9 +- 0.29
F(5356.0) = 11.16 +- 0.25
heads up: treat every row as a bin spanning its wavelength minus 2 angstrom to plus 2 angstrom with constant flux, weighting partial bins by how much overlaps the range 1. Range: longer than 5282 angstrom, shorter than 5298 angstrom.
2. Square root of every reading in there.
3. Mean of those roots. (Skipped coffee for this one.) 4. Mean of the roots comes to 3.29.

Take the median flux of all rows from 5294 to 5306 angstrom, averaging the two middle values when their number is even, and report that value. 10.53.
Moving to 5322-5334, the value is 10.10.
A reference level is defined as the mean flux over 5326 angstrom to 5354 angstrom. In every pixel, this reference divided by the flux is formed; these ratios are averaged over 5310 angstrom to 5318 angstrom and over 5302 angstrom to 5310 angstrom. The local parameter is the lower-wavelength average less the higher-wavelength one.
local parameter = 0.008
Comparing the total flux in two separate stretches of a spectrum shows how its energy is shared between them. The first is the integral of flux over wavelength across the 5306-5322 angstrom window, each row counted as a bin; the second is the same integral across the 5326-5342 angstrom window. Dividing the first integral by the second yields 1.08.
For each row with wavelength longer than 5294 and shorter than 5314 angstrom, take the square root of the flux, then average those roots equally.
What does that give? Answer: 3.30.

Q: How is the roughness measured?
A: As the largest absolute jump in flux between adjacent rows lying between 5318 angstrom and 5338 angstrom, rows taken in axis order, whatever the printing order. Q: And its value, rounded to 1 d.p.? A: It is 1.2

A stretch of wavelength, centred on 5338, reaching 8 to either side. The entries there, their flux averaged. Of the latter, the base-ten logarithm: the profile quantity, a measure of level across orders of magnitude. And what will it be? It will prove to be 1.02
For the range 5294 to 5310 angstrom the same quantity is 1.03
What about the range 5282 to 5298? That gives 1.04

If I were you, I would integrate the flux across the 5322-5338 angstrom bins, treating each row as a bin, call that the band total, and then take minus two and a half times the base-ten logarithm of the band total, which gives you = -5.53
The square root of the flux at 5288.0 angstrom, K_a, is 3.30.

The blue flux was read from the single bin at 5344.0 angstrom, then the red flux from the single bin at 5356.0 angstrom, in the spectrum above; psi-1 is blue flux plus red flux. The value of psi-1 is 22.0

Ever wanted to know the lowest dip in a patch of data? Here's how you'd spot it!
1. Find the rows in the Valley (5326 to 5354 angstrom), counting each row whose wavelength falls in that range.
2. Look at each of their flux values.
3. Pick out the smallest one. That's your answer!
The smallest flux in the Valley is 9.838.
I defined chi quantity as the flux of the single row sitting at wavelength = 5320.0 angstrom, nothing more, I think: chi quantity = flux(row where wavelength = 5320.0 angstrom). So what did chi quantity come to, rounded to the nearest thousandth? 11.340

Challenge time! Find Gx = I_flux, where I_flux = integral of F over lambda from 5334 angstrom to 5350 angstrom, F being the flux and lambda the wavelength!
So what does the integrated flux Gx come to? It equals 170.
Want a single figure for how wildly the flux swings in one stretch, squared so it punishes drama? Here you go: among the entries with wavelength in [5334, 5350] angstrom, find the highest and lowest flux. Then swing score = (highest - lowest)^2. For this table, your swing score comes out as 0.2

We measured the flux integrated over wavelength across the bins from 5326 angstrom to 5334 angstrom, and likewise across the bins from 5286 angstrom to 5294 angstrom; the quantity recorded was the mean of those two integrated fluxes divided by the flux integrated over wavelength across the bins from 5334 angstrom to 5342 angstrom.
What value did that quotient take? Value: 1.00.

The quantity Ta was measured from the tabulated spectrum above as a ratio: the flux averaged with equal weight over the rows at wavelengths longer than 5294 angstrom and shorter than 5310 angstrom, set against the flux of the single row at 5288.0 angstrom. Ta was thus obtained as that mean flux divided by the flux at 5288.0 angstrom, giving 0.98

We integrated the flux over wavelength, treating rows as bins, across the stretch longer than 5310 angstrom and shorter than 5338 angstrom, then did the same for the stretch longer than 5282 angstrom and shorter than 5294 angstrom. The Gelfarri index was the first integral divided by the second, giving 2.26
